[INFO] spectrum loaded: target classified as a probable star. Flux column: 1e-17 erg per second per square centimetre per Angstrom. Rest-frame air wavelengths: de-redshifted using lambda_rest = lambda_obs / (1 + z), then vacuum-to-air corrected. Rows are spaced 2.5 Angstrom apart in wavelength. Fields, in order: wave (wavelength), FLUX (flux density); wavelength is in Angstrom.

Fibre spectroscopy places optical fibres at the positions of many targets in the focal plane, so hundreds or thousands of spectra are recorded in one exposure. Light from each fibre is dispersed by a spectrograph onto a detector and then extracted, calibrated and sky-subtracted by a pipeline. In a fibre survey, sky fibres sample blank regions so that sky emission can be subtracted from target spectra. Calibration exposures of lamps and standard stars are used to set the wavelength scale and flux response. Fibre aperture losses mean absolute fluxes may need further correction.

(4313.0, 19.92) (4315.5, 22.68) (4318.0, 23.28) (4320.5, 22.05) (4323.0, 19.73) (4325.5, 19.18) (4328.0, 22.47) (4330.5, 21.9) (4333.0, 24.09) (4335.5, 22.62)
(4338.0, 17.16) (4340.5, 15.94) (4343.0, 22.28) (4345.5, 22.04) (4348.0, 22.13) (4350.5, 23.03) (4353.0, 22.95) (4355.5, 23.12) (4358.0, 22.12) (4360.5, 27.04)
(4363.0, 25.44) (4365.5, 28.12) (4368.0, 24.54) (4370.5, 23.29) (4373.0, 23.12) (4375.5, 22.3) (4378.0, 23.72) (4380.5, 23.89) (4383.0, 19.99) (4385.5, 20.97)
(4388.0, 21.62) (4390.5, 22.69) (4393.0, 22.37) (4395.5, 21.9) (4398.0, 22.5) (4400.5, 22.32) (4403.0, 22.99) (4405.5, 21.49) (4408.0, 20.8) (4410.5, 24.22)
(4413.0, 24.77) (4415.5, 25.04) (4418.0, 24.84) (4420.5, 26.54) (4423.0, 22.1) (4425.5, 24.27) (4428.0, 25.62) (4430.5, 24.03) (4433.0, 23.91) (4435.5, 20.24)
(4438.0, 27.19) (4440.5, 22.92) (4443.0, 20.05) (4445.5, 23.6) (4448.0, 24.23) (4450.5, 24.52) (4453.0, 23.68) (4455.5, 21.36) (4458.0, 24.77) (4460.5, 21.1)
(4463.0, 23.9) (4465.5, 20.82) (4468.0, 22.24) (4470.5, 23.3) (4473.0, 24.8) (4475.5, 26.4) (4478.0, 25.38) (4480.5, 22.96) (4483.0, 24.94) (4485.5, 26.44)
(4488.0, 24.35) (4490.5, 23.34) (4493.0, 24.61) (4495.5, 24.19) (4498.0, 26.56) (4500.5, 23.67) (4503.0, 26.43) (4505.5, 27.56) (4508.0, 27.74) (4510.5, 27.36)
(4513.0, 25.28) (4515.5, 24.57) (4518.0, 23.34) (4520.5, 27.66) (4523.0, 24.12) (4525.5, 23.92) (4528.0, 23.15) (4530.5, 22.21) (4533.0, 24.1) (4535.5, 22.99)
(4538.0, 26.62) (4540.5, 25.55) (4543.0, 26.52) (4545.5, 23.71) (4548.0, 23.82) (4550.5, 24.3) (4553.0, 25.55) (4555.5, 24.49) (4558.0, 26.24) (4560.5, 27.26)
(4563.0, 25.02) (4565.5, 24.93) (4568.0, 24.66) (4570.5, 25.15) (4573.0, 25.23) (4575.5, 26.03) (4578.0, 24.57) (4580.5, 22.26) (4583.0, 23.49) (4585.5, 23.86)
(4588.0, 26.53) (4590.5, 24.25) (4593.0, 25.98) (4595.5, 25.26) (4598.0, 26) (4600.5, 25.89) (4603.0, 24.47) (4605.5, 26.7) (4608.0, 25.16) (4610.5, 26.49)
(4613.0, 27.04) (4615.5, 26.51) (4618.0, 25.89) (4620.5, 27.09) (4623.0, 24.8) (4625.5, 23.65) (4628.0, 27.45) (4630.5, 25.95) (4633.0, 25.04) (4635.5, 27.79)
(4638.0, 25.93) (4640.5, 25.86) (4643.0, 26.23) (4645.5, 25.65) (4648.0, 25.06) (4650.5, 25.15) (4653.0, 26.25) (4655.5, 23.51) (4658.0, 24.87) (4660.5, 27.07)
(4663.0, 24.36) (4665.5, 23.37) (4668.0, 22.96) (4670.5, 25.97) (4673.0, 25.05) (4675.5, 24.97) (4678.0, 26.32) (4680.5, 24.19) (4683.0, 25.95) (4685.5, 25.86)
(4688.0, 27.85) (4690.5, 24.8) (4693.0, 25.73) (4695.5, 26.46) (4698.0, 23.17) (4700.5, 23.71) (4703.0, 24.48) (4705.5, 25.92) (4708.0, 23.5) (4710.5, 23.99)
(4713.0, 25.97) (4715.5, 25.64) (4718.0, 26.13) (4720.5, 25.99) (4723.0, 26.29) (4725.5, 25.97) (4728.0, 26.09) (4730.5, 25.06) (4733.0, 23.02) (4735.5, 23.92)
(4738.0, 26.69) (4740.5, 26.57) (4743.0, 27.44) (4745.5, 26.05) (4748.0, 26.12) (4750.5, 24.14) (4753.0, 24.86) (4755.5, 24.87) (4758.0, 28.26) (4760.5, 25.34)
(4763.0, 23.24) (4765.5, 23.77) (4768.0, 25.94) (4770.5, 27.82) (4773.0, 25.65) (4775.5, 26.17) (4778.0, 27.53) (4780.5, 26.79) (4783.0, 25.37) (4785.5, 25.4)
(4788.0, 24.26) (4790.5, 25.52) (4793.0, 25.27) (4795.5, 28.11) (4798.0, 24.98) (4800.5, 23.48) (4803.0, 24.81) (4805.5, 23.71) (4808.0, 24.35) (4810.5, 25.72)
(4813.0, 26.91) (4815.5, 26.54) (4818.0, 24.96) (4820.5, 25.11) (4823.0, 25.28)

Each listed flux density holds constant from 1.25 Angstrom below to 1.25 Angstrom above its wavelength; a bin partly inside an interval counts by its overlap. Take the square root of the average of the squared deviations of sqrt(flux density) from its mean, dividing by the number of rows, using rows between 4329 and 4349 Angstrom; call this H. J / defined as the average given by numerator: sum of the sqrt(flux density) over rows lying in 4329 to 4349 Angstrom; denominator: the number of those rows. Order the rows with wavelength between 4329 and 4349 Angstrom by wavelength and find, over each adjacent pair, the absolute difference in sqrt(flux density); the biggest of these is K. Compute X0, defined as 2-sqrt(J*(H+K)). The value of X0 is -0.2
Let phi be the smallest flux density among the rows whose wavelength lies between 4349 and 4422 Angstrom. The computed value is 19.99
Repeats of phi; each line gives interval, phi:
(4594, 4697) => 22.96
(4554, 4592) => 22.26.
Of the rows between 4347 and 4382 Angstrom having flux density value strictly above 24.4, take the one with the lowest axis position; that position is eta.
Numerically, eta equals 4360.5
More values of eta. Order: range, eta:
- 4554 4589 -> 4555.5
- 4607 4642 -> 4608.0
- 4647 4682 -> 4648.0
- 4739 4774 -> 4740.5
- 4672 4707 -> 4673.0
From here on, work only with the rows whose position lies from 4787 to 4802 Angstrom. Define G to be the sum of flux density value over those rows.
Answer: 152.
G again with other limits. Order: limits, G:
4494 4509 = 156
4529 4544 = 148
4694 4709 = 147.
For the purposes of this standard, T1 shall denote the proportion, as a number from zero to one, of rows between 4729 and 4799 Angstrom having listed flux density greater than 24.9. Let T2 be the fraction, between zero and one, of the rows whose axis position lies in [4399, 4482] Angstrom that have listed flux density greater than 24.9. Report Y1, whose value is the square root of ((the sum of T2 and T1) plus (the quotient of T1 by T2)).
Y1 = 2.2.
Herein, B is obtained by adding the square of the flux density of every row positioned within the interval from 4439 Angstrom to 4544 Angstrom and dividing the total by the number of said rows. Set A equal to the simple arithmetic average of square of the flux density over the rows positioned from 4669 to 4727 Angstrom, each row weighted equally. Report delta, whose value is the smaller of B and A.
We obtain 597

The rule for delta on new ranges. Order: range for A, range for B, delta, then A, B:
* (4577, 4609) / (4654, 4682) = 616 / 624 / 616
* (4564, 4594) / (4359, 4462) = 552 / 614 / 552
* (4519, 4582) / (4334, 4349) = 422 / 617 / 422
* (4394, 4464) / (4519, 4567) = 550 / 550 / 620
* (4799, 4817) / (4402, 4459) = 561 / 630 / 561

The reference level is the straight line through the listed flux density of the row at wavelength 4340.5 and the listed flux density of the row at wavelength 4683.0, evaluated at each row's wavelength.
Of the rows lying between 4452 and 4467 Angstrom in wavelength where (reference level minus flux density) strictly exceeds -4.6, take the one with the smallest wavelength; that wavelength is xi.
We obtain 4453.0 Angstrom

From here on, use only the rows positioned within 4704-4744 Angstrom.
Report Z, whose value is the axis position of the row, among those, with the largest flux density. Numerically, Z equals 4743.0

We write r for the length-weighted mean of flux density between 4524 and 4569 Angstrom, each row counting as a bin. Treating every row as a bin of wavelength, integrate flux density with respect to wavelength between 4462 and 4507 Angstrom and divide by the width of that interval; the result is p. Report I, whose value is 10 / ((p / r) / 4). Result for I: 40.2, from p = 24.6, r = 24.7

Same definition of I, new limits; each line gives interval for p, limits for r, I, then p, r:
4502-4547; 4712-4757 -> 40.7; 25.1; 25.6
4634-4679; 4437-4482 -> 37.1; 25.3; 23.5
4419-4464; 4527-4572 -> 42.1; 23.6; 24.8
